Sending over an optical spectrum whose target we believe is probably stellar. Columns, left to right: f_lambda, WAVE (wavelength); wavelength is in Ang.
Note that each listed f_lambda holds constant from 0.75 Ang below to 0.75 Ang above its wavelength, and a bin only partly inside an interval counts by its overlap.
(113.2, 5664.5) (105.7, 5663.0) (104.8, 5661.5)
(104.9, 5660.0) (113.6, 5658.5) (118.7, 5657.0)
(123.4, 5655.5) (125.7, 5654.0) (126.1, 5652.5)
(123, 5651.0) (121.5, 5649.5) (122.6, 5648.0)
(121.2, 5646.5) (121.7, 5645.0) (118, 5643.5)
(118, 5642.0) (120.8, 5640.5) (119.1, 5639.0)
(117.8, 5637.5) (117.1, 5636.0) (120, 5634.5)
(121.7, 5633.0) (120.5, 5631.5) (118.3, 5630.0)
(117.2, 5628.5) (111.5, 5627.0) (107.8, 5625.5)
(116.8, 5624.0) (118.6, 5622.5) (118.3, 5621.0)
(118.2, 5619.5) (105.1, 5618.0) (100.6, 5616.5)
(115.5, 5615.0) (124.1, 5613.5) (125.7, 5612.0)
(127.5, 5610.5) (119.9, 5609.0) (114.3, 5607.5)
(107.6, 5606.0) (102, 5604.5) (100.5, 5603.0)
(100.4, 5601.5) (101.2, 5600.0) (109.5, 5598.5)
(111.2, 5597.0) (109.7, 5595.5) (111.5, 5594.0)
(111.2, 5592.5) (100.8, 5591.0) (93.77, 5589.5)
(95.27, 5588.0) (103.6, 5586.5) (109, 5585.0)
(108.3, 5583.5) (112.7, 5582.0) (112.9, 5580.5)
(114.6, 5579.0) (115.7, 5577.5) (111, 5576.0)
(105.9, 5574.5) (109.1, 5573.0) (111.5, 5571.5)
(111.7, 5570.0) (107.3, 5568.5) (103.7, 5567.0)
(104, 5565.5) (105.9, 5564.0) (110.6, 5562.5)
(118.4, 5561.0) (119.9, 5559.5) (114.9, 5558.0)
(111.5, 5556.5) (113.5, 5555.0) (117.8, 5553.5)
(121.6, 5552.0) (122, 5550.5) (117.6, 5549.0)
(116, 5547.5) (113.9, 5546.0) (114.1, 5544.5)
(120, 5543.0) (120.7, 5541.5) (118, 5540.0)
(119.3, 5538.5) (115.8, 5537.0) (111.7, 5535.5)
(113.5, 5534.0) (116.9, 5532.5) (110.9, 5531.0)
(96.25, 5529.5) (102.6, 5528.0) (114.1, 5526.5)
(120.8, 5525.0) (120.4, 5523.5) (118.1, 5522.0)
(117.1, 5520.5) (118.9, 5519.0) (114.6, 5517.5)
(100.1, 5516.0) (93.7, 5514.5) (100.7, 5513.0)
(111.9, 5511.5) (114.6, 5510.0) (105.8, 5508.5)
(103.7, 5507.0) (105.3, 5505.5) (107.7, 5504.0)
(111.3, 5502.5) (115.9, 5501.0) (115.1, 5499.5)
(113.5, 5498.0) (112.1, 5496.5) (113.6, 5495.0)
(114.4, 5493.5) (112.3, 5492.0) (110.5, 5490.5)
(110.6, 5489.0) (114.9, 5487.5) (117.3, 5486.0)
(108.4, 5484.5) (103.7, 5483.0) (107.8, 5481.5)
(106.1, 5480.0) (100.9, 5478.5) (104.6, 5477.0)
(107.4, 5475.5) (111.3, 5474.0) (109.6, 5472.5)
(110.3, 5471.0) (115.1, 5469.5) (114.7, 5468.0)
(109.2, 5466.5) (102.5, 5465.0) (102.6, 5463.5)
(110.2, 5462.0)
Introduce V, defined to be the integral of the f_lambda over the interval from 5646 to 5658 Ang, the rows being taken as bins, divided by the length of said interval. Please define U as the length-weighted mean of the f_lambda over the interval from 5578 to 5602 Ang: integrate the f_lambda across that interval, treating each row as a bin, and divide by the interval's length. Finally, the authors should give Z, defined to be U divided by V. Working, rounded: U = 107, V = 123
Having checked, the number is 0.87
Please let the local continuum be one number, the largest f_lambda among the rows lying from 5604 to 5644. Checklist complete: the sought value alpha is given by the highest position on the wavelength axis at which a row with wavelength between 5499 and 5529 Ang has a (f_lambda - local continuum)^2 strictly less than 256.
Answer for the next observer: 5526.5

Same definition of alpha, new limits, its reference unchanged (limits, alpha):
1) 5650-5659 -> 5658.5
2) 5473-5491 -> 5487.5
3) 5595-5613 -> 5612.0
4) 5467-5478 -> 5469.5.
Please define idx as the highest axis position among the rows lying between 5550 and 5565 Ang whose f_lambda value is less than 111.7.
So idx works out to 5564.0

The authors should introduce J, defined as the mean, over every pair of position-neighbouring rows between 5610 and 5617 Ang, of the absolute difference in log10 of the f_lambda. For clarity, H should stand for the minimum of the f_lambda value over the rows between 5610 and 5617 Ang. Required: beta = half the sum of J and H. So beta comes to 50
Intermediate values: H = 100.6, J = 0.026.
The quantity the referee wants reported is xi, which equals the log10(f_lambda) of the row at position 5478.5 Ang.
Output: 2.00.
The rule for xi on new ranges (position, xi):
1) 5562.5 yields 2.04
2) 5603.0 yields 2.00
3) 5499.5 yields 2.06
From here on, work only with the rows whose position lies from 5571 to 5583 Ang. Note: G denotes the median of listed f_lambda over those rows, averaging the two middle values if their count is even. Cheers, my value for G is 112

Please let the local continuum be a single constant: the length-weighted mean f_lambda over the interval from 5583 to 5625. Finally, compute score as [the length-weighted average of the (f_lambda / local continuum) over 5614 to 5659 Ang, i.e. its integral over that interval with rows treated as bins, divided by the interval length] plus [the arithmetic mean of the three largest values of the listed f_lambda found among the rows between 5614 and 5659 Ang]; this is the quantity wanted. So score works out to 126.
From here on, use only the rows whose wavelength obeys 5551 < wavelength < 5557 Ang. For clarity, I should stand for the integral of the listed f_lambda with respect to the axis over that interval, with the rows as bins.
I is 699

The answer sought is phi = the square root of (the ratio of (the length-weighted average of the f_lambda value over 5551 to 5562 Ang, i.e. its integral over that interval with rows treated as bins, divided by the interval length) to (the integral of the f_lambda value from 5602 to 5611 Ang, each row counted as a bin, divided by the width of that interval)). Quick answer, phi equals 1.02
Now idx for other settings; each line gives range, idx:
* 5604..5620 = 5618.0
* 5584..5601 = 5600.0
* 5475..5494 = 5490.5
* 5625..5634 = 5627.0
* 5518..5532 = 5531.0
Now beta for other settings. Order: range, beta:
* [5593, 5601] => 51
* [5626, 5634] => 56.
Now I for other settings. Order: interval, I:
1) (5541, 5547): 702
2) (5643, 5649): 726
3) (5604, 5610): 672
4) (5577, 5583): 682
